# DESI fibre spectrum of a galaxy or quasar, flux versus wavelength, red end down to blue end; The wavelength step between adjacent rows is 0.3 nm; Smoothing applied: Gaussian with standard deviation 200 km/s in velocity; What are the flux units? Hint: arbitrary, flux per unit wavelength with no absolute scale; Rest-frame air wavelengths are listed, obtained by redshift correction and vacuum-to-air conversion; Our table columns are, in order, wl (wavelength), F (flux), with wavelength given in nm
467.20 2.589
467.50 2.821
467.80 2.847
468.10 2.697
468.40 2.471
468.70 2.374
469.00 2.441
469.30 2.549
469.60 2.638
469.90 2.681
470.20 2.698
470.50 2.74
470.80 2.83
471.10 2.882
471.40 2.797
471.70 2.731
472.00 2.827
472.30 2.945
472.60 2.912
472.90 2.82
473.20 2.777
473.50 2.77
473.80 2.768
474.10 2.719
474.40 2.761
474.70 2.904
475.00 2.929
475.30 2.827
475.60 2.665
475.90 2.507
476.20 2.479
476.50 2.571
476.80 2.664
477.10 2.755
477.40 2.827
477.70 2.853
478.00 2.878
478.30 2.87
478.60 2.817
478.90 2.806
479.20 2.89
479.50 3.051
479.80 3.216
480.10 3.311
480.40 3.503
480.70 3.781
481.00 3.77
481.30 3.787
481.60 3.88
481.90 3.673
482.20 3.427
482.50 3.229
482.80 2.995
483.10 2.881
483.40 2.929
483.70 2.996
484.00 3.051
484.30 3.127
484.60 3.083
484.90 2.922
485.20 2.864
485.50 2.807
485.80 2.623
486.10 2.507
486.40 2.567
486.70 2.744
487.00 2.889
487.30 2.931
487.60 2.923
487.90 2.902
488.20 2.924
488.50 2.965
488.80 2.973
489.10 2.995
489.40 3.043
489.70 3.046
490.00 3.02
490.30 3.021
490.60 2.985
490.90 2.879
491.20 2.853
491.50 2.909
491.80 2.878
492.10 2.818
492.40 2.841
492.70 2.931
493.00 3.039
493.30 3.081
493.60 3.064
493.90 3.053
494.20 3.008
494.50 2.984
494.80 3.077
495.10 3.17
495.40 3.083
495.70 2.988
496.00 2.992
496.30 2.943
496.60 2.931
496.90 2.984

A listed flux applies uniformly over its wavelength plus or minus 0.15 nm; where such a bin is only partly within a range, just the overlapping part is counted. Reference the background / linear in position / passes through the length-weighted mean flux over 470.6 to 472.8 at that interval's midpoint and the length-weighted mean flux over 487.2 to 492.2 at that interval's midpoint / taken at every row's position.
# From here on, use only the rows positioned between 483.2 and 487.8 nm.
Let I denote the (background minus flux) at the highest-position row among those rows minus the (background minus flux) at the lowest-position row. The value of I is 0.03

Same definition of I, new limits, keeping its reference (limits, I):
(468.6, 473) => -0.42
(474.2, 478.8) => -0.03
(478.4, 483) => -0.15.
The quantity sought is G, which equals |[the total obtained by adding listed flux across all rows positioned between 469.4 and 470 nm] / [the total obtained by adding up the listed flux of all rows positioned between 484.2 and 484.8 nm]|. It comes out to 0.857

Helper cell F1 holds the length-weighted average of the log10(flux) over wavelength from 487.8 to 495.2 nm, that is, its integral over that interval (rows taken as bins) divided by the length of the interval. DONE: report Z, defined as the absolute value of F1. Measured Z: 0.47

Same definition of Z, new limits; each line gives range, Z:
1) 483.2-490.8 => 0.46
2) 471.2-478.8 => 0.44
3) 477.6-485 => 0.50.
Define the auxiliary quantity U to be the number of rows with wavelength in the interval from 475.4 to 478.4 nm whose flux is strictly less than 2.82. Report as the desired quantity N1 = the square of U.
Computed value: 36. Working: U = 6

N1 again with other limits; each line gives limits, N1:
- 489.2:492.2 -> 1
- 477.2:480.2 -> 4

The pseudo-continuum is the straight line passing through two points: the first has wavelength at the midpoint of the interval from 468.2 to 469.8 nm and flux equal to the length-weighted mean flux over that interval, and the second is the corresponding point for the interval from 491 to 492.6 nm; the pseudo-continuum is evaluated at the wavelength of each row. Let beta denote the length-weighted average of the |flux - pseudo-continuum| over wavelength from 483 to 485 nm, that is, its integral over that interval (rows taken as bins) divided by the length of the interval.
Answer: 0.26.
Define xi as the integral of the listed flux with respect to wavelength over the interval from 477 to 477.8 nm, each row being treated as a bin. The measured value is 2.3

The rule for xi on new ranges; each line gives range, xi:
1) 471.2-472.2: 2.8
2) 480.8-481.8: 3.8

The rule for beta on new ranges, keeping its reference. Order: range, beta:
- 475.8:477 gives 0.08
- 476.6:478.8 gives 0.16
